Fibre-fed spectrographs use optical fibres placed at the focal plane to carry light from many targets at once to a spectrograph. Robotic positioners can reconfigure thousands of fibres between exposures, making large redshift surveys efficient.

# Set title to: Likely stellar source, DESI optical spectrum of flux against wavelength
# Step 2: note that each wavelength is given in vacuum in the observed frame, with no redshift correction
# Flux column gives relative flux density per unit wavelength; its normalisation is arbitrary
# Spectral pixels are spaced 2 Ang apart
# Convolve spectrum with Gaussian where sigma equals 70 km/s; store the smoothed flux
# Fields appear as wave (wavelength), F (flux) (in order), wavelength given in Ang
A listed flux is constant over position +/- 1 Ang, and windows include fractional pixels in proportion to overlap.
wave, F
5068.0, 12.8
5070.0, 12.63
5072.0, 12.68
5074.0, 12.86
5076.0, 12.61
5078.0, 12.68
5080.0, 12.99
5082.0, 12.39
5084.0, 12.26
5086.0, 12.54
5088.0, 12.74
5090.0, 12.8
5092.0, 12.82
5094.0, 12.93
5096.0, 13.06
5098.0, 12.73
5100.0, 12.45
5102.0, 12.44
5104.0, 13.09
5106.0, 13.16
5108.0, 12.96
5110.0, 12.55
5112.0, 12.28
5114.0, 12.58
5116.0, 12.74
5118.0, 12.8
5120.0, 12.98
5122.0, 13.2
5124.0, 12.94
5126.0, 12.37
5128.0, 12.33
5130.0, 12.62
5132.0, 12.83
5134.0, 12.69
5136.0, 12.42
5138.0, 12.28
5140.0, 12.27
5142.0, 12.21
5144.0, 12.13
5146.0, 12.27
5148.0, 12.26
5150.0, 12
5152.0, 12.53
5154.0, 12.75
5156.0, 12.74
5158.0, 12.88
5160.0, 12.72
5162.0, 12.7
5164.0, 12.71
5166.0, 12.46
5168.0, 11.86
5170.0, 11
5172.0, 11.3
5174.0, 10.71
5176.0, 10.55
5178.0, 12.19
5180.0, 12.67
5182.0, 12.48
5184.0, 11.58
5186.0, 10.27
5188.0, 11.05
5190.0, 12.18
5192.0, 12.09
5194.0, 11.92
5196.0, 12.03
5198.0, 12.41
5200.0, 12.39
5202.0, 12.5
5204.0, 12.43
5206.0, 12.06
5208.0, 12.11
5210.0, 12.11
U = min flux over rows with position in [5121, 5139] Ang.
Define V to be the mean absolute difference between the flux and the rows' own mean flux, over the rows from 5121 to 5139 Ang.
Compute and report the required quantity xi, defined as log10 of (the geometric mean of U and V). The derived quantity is 0.25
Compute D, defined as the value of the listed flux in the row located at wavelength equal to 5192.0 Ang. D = 12.09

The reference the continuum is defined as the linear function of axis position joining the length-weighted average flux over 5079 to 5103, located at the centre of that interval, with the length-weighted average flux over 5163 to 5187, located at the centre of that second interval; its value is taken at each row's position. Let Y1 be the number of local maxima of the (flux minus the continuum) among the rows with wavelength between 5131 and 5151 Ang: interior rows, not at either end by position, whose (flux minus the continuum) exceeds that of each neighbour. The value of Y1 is 2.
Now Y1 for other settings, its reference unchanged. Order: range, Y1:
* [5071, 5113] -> 4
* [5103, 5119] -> 1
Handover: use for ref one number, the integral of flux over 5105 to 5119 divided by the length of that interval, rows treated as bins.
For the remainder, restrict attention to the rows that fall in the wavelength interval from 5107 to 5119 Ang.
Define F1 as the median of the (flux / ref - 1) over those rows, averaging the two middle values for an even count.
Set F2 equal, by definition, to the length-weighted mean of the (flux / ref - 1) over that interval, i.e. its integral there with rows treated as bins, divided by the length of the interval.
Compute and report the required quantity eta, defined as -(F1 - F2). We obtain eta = -0.0007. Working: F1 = -0.005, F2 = -0.006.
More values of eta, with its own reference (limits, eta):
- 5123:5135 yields -0.0020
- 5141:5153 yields -0.0001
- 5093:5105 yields -0.0037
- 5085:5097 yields 0.0004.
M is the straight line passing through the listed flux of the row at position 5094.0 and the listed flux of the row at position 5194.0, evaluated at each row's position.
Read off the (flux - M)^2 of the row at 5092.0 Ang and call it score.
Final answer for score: 0.017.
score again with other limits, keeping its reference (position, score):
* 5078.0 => 0.169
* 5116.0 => 0.001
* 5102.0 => 0.167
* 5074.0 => 0.074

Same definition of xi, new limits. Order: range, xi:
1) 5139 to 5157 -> 0.21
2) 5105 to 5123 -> 0.23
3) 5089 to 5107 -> 0.20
